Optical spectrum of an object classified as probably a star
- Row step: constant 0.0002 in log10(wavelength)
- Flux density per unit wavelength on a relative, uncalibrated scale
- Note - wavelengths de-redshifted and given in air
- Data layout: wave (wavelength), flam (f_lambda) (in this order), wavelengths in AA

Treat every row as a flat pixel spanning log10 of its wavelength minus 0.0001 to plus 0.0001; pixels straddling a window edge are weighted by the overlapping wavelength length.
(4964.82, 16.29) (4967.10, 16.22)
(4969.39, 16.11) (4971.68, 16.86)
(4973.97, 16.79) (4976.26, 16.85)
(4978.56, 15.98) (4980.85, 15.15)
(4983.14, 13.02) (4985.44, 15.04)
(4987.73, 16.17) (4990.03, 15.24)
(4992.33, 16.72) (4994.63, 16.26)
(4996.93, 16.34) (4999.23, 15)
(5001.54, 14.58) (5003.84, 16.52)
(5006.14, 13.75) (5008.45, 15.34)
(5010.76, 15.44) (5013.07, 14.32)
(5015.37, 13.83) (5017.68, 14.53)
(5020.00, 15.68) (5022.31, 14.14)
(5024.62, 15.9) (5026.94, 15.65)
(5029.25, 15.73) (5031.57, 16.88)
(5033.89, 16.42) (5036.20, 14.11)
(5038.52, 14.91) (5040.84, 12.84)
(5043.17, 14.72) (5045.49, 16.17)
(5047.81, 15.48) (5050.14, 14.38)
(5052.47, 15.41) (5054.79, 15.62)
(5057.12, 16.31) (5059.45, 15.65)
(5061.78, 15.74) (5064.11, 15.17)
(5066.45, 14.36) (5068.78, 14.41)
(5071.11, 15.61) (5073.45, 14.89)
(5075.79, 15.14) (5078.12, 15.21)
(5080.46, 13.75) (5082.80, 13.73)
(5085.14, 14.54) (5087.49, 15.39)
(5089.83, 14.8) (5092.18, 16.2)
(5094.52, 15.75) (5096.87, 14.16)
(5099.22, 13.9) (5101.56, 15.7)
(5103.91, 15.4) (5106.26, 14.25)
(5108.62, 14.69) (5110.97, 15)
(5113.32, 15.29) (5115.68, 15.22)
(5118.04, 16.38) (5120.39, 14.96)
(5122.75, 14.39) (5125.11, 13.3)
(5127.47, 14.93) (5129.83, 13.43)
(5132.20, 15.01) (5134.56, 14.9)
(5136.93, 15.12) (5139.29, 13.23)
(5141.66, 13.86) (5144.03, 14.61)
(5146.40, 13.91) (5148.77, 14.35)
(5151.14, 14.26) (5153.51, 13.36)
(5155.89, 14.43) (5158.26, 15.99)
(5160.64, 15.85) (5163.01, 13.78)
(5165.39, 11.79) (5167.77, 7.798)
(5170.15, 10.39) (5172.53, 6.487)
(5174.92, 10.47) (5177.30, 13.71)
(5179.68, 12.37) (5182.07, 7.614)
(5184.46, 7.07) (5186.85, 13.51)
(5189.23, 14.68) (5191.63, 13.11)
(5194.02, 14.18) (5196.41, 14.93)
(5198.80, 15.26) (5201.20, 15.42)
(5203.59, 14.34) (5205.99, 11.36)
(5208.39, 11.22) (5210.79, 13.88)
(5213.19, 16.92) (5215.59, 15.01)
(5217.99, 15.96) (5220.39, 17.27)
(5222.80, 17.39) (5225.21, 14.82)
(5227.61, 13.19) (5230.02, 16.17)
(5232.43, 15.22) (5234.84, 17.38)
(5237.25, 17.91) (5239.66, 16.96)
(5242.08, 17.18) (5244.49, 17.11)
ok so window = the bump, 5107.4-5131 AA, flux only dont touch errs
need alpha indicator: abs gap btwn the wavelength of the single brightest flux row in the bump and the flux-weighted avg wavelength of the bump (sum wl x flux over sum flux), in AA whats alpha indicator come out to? 1.0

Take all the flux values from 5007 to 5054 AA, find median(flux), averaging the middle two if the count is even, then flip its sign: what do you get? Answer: -15.4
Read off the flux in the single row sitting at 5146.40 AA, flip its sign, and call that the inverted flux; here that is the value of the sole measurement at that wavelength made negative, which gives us -13.9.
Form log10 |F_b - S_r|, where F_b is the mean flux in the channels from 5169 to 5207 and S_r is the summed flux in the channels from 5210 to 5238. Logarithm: 2.25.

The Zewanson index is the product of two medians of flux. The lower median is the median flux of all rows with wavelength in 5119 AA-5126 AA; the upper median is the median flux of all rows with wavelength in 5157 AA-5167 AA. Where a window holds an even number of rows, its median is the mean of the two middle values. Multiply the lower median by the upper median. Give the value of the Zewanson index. 213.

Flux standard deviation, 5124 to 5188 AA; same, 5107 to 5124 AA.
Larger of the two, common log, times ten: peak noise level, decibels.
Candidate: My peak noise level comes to 4.3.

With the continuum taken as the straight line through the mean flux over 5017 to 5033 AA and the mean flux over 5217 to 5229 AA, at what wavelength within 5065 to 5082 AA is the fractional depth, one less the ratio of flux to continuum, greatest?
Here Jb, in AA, 5080.46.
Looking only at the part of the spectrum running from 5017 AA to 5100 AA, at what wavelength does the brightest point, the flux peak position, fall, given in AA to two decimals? 5031.57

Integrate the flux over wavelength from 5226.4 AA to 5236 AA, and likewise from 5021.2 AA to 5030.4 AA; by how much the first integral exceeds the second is 7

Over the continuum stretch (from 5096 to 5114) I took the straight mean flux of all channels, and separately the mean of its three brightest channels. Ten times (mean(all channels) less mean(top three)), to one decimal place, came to -6.6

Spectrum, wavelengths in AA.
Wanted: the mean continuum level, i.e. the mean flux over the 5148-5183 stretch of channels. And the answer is 12.2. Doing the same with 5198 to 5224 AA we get 14.9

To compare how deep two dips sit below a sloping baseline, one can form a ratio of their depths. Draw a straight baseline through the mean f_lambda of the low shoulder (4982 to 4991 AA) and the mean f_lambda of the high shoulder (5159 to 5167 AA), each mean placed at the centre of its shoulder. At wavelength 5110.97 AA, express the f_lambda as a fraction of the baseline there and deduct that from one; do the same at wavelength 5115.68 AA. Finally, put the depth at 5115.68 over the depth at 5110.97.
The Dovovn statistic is 1.3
